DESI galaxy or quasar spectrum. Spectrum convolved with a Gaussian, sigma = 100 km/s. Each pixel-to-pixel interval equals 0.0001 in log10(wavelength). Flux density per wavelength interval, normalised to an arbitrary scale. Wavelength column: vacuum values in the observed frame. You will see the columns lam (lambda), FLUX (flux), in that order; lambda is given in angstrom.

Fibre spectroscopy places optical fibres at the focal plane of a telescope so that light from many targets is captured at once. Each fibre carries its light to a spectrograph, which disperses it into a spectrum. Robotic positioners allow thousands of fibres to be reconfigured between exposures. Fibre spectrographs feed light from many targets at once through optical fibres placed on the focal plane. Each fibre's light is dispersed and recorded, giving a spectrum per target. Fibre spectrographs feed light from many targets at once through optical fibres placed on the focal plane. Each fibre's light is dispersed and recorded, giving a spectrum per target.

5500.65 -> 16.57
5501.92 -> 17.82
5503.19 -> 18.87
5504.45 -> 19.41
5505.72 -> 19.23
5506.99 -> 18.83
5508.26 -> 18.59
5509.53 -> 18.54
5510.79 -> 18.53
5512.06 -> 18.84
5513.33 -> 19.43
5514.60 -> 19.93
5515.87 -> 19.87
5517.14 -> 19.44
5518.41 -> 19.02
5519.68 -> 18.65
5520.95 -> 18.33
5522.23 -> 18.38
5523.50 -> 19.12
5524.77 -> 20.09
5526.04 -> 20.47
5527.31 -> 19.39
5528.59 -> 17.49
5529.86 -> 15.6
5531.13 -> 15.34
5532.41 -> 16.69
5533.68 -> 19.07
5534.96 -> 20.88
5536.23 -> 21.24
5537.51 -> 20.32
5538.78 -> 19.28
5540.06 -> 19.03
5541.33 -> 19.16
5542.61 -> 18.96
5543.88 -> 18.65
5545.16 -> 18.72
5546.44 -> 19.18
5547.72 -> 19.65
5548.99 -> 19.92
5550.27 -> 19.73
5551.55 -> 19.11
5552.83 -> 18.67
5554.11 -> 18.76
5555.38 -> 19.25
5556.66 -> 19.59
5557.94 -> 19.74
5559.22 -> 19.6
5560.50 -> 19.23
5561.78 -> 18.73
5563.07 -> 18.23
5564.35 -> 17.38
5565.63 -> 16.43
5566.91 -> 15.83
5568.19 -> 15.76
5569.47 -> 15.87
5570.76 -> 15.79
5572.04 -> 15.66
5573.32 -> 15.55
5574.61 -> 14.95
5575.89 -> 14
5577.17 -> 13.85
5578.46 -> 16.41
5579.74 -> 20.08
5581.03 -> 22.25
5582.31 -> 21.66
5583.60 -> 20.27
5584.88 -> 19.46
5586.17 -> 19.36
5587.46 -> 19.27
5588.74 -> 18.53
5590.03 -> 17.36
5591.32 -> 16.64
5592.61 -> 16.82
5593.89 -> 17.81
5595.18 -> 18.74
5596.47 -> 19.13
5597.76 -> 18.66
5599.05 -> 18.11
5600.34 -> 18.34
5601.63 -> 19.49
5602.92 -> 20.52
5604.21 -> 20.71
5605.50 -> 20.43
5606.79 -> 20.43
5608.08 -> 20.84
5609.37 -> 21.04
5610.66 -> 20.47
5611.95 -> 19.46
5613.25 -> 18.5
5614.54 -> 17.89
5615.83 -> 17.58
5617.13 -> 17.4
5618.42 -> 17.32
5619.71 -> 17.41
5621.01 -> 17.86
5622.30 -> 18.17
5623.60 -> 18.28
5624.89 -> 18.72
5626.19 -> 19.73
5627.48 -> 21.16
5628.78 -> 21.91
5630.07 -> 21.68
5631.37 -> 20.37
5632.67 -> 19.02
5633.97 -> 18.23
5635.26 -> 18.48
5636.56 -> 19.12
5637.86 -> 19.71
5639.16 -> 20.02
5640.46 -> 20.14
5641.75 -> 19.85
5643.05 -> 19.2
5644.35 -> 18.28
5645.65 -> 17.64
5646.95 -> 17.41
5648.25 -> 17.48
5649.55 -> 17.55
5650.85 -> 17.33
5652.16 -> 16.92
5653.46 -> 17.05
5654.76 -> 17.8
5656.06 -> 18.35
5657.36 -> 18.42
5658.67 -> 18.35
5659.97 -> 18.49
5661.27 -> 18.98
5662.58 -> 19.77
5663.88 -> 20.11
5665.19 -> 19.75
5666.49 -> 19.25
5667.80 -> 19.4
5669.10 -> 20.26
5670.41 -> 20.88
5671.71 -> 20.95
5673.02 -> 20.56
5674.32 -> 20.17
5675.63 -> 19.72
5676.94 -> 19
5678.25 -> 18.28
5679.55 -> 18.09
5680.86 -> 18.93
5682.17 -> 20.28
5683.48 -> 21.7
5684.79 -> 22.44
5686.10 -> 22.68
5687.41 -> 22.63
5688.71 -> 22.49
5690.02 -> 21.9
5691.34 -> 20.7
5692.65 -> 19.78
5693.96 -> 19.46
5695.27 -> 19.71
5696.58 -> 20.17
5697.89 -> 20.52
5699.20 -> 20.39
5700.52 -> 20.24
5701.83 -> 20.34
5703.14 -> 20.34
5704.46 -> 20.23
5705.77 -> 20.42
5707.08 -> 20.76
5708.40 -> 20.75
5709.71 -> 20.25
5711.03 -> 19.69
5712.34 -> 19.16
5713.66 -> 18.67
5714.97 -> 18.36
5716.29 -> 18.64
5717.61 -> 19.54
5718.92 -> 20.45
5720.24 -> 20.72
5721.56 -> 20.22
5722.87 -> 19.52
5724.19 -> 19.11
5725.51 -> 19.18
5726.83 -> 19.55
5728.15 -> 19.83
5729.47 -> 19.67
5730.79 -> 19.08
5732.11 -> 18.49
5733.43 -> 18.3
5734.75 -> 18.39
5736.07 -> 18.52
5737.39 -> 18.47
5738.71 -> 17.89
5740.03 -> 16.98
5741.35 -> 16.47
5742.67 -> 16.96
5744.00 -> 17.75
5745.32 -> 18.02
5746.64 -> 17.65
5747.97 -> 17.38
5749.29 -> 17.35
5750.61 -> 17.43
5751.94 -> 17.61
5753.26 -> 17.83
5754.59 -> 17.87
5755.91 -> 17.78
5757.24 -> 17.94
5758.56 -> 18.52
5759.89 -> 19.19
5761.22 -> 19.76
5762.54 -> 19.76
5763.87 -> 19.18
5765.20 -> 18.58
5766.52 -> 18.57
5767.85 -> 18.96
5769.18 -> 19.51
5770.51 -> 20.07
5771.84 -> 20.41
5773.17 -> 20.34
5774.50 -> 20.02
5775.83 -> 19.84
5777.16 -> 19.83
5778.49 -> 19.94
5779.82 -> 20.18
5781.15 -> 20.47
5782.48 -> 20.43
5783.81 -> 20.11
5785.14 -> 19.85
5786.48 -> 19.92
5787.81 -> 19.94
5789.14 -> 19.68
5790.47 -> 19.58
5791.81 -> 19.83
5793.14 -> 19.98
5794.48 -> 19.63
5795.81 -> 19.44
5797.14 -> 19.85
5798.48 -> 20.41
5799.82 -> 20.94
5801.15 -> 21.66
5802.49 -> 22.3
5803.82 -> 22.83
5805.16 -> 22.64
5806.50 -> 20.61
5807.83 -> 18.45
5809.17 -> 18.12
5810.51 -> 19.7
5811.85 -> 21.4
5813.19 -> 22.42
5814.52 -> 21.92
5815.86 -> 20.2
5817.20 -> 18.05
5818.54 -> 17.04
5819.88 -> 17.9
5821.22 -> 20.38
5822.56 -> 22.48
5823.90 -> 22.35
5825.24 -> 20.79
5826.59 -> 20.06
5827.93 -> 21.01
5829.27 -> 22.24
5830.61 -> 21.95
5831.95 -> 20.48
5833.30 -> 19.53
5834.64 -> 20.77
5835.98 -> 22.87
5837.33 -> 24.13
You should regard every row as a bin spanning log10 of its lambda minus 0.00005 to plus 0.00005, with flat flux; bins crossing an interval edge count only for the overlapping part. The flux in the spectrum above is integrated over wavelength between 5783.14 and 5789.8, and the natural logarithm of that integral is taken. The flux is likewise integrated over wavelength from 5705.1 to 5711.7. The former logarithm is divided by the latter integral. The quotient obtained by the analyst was 0.036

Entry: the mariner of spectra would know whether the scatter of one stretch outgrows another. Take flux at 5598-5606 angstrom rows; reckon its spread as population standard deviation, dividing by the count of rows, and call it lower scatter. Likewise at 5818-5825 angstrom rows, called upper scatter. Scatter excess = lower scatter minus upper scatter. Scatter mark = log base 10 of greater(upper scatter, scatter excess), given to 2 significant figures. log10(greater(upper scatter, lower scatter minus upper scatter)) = 0.35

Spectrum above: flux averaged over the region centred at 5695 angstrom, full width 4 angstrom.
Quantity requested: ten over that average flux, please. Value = 0.506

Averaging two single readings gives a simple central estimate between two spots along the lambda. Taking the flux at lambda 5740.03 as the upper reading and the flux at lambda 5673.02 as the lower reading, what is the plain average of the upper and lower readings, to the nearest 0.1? 18.8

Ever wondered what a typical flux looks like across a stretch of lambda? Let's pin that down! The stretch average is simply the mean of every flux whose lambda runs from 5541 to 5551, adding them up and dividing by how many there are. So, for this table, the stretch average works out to 19.2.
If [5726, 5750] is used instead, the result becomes 18.2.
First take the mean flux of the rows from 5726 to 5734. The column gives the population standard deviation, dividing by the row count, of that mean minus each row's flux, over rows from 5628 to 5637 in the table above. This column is 1.39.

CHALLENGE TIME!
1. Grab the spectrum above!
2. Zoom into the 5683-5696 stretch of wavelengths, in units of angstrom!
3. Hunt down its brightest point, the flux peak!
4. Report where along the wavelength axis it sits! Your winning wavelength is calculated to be 5686.10 angstrom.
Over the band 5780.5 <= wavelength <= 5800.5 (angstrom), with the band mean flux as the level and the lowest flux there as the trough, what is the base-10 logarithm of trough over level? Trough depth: -0.01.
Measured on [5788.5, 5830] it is -0.08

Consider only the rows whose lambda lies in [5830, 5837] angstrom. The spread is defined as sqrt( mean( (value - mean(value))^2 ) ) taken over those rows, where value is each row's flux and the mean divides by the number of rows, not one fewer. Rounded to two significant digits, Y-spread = 1.2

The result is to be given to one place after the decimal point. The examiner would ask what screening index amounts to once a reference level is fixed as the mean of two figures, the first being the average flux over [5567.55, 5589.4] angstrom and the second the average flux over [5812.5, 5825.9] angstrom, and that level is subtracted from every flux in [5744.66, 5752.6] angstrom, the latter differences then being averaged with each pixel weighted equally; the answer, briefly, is -1.4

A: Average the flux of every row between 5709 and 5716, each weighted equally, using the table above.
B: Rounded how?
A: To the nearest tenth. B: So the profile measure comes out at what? 19.2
